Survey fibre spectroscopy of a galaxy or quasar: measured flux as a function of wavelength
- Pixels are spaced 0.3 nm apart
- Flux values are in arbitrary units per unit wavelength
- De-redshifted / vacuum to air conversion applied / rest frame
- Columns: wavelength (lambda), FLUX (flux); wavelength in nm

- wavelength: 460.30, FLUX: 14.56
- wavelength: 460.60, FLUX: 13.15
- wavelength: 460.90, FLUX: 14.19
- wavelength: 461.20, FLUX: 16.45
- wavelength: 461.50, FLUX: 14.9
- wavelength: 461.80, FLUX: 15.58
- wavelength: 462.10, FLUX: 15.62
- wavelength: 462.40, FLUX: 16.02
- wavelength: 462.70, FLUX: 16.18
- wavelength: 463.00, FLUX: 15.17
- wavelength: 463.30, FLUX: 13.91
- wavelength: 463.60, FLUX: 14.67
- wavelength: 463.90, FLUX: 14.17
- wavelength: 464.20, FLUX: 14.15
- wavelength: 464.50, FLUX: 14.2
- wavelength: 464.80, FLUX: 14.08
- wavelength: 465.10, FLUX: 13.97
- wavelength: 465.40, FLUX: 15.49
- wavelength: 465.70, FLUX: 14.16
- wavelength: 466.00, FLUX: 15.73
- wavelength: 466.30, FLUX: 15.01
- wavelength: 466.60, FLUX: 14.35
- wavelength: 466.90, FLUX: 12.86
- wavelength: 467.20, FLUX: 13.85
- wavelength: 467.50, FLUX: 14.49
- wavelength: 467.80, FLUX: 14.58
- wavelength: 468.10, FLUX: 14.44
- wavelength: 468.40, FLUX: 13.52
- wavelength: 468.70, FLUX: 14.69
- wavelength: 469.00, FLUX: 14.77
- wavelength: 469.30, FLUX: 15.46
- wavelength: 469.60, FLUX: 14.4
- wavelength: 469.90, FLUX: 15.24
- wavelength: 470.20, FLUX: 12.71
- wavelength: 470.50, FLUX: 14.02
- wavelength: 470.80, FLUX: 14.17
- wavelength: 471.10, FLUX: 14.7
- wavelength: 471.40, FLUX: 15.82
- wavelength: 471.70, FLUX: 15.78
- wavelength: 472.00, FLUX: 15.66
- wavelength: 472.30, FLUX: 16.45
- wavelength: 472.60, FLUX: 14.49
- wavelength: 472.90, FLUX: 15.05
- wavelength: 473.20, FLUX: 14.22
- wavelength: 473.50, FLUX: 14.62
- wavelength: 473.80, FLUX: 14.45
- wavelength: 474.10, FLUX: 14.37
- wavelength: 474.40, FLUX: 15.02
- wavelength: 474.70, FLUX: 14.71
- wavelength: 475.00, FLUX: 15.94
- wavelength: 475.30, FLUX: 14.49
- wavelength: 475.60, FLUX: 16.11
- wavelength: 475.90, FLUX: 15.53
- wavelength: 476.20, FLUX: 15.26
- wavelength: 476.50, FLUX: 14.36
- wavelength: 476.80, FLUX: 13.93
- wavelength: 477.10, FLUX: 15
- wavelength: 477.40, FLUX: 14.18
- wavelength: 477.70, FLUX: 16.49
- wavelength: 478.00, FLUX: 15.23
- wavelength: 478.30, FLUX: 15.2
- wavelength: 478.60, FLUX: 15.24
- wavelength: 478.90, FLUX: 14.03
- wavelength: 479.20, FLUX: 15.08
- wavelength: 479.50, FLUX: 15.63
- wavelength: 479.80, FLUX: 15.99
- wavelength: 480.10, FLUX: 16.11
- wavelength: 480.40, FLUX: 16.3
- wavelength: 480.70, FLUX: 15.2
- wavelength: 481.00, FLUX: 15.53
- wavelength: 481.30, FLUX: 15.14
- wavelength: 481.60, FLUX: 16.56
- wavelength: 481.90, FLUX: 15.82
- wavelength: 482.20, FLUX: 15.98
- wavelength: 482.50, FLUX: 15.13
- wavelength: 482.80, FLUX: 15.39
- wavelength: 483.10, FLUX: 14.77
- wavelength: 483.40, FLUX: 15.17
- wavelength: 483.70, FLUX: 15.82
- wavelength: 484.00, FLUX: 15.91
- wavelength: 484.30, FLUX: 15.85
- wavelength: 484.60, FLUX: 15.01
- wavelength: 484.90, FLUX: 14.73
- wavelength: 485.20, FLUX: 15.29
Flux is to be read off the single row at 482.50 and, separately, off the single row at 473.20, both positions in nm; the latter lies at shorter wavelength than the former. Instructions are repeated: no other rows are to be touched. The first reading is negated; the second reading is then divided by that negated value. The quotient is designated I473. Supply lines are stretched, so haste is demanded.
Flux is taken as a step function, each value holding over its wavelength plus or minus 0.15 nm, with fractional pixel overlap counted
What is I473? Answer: -0.94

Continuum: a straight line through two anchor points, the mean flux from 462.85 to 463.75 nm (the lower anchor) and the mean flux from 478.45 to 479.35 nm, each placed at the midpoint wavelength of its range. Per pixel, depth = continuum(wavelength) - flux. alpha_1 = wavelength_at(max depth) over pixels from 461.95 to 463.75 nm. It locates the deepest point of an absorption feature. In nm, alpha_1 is 463.30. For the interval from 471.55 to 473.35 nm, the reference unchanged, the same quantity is 473.20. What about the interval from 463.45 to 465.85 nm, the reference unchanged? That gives 465.10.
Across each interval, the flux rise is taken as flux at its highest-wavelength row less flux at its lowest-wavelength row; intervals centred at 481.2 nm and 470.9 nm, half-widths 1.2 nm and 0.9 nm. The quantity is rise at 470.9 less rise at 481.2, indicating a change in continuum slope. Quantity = 3.2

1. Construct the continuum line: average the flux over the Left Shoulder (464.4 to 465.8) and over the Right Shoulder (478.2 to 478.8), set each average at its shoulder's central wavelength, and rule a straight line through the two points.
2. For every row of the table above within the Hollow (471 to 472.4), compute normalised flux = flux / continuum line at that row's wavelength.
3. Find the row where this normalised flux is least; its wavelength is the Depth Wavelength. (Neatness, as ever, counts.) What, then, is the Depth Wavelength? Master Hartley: 471.10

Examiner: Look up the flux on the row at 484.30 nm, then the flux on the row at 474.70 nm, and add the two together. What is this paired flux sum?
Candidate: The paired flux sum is 30.6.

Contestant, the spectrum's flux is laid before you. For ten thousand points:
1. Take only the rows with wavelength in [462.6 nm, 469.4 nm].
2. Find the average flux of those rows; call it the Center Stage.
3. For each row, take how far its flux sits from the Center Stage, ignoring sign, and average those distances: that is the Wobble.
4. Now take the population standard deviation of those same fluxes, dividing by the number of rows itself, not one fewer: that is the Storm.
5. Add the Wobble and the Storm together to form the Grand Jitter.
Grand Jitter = 1.31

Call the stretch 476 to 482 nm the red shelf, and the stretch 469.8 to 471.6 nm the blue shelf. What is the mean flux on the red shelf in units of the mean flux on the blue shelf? 1.06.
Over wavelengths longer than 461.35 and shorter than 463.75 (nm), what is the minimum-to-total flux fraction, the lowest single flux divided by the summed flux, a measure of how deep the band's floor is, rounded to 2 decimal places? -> 0.11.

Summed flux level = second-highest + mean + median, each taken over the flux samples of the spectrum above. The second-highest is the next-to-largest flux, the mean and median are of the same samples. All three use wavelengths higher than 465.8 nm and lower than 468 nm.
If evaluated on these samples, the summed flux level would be 43.9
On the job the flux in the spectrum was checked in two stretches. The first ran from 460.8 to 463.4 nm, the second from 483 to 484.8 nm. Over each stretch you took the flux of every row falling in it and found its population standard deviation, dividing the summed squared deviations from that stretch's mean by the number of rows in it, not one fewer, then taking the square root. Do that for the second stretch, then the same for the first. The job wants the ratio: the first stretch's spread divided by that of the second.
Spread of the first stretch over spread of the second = 1.8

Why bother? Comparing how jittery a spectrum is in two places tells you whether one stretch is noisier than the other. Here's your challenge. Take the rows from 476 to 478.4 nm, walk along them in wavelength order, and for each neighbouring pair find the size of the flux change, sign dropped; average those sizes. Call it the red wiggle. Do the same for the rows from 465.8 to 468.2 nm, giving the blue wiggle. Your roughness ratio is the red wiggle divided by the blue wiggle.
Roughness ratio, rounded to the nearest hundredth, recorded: 1.44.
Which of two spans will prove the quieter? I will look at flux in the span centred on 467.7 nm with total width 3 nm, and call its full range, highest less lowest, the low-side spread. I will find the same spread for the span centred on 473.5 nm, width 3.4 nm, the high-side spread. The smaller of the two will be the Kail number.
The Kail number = 2.15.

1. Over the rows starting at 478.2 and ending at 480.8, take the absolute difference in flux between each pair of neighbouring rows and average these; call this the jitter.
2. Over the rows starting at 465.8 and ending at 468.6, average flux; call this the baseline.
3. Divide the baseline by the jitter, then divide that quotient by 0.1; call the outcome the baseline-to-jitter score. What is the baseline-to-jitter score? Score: 248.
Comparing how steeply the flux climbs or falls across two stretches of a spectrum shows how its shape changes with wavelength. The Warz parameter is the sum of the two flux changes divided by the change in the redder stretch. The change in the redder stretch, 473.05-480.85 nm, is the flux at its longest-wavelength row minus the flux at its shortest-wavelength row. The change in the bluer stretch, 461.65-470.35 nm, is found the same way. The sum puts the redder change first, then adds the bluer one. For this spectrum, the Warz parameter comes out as -1.9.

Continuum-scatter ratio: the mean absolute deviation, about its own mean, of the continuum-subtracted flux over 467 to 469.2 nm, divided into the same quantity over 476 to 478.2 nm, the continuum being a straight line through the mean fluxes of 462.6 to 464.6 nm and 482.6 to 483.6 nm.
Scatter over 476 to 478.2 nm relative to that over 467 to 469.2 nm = 1.8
